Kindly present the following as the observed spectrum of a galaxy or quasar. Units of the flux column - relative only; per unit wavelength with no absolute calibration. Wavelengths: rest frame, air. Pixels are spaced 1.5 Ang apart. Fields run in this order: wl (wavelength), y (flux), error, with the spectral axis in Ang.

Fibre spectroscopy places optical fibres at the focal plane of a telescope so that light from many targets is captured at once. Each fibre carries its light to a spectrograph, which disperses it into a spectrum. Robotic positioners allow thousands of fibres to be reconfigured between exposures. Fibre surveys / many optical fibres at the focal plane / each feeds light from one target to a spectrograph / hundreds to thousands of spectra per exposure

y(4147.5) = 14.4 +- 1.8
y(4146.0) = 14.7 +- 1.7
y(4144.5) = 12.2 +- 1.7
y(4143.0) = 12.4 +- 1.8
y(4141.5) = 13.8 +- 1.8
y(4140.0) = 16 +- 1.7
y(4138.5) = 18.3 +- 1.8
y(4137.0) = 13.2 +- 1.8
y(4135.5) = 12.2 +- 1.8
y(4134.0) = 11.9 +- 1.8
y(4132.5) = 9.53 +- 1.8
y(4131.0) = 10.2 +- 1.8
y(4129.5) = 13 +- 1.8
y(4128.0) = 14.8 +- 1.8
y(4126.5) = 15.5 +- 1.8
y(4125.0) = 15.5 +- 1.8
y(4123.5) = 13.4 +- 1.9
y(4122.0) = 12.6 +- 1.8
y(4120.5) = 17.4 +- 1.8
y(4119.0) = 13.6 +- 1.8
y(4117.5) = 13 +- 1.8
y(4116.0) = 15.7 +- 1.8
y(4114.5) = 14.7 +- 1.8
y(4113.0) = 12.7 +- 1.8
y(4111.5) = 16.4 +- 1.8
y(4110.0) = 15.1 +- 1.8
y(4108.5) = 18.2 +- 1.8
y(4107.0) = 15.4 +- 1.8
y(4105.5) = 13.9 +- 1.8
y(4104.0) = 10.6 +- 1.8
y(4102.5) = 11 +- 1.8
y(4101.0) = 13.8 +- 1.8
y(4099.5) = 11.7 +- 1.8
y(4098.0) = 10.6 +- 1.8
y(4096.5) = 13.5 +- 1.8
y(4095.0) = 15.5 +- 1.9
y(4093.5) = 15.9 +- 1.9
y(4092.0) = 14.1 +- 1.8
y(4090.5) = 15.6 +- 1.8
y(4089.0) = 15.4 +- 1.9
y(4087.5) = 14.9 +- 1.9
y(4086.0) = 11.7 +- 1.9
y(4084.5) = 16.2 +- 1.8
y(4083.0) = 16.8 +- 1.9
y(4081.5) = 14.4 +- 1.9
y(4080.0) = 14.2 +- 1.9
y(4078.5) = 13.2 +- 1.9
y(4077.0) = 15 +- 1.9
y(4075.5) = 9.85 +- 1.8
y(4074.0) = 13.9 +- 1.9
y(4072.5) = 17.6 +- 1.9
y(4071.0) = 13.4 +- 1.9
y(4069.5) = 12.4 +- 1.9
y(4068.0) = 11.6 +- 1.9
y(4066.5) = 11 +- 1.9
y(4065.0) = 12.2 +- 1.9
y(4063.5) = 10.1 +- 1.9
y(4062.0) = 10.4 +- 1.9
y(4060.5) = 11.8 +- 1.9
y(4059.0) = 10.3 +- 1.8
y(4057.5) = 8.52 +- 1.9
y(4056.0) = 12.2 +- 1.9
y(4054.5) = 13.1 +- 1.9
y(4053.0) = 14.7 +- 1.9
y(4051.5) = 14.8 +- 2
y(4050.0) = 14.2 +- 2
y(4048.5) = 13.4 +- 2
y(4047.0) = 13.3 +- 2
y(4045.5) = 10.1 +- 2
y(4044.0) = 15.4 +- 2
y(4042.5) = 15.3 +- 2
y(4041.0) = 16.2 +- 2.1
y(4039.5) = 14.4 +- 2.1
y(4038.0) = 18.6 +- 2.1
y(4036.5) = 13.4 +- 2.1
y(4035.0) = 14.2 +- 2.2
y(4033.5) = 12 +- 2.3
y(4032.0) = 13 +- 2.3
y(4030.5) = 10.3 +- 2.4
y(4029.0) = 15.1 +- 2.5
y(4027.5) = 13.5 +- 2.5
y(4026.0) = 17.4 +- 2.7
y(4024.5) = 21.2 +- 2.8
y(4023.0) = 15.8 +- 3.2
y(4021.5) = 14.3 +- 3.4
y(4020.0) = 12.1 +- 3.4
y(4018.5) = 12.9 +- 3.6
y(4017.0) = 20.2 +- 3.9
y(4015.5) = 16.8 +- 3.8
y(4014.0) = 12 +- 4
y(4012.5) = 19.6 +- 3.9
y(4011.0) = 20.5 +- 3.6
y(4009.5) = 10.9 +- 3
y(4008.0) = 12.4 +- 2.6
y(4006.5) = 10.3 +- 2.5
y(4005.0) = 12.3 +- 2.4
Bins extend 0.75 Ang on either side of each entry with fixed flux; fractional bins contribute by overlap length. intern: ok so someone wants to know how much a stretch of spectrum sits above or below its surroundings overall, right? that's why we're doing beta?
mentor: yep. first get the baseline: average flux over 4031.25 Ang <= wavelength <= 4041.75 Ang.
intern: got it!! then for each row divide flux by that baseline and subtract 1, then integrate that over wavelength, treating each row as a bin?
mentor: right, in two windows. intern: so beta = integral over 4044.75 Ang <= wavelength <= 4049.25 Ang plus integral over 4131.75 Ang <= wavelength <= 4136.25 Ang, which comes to -1.7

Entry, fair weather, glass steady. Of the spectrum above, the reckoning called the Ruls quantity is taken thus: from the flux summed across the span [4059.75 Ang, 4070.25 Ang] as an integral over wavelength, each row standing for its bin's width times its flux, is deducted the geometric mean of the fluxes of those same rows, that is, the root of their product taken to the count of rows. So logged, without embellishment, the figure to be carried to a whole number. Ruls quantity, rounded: 108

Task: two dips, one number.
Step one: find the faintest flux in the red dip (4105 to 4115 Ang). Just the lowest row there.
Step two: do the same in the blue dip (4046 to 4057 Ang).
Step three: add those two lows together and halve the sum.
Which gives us 12.45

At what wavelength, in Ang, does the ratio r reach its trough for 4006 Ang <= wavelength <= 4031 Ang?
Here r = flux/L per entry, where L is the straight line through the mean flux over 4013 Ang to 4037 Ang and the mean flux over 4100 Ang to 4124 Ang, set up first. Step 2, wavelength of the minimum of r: 4006.5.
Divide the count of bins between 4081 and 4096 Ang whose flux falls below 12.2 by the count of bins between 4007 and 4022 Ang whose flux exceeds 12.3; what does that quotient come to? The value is 0.14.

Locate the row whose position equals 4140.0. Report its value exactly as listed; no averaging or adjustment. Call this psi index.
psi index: 16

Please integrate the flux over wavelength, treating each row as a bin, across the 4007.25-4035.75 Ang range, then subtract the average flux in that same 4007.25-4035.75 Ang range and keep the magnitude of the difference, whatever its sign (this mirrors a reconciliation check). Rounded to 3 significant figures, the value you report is 411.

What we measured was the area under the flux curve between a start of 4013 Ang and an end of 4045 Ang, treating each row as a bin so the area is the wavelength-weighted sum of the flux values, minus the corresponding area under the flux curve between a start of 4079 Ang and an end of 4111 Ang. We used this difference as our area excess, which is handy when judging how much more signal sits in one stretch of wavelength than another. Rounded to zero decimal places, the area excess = 23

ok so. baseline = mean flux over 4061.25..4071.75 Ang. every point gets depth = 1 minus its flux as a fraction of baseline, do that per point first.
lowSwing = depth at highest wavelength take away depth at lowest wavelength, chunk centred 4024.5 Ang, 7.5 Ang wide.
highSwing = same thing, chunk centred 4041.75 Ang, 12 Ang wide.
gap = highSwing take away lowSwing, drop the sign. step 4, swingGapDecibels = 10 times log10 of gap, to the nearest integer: -12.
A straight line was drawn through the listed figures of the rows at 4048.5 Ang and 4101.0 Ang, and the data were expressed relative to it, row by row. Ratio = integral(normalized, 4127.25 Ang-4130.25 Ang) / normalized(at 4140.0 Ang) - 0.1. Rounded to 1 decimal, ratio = 2.5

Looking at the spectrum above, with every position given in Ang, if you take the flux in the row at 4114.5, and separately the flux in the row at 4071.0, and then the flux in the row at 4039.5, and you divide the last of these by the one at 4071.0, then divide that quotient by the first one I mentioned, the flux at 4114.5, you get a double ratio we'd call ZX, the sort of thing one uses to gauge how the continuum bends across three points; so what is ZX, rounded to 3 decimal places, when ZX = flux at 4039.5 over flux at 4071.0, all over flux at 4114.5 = 0.073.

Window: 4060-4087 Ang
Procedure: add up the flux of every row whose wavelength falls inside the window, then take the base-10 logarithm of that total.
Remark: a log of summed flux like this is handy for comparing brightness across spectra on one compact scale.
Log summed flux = 2.37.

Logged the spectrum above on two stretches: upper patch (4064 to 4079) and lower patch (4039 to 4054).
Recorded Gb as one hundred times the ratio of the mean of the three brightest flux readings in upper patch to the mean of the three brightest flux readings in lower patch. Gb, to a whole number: 99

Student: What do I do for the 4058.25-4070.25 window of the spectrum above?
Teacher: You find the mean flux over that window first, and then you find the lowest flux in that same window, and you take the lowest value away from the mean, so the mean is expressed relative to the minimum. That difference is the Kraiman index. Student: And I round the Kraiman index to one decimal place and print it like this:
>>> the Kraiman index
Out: 1.1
